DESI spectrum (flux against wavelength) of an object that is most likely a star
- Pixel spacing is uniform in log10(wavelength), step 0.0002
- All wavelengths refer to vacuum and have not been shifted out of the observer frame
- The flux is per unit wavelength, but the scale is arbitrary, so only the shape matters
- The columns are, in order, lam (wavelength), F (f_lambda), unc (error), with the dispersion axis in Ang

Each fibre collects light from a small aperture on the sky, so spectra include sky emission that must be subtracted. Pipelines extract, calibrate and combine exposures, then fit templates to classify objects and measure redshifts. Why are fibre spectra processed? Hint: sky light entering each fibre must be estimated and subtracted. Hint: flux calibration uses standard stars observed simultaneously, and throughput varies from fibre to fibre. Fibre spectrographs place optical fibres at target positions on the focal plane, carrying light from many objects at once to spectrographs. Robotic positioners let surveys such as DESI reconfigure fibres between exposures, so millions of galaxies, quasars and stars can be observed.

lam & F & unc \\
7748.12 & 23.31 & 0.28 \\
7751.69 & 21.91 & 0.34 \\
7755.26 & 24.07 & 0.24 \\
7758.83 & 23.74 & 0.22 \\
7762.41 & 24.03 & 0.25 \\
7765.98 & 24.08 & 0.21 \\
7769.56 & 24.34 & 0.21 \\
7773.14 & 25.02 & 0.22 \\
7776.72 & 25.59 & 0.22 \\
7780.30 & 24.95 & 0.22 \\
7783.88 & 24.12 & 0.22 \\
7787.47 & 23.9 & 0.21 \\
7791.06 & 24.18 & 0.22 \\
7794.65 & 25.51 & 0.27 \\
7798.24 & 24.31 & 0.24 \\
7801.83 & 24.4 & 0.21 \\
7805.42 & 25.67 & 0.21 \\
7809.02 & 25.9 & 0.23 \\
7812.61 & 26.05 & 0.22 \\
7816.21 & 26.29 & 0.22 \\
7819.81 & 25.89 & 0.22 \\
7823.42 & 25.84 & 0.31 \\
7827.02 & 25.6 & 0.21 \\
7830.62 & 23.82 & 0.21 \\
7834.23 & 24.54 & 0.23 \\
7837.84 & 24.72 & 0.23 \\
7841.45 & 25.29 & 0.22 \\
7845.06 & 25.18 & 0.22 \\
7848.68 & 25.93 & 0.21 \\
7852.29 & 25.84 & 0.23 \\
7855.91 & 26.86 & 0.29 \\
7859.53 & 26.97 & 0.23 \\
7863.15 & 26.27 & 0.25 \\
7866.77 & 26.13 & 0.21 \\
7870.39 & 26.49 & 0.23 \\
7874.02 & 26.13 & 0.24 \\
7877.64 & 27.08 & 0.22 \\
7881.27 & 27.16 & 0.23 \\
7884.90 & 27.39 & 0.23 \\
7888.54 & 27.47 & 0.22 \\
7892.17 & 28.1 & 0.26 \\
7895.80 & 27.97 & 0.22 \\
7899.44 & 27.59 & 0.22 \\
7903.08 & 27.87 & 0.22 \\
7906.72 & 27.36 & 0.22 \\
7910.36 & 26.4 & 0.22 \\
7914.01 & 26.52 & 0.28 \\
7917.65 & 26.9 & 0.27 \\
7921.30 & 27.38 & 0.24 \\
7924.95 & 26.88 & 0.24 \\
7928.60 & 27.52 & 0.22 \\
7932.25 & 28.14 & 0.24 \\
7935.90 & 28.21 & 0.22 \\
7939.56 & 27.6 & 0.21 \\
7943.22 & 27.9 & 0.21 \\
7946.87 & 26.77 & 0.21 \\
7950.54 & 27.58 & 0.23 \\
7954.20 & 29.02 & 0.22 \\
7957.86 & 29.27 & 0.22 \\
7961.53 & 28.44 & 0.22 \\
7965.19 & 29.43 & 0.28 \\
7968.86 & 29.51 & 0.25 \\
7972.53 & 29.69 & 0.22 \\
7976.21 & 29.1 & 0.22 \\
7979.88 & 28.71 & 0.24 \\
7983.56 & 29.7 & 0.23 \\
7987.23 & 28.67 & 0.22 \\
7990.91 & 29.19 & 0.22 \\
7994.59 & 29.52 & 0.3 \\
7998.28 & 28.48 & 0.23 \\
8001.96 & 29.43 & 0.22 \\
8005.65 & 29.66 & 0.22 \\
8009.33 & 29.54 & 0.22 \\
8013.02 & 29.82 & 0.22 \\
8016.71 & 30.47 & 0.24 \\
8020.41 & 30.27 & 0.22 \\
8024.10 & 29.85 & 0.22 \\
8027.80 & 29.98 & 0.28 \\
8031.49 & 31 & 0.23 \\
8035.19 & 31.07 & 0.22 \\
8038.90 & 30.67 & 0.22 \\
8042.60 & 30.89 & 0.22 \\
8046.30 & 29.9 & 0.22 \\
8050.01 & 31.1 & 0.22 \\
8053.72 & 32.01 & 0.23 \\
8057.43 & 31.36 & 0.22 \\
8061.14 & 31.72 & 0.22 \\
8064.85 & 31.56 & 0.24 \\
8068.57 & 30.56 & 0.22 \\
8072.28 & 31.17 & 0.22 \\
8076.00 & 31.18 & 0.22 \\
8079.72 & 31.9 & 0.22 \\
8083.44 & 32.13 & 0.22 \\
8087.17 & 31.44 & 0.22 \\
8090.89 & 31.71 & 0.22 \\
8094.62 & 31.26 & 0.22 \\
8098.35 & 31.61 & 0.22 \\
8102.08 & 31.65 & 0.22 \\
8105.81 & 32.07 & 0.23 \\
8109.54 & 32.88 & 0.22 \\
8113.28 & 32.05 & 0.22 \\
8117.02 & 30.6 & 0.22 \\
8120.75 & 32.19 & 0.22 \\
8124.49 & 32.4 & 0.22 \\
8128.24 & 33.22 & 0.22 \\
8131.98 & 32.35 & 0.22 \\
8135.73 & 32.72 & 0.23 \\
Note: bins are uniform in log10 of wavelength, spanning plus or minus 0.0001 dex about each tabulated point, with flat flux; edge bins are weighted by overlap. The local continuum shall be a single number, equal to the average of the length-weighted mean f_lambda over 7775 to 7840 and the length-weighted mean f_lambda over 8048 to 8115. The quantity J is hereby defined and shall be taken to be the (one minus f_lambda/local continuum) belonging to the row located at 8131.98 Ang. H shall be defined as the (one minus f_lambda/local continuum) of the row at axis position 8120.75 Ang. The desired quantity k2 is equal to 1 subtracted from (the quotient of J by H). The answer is 0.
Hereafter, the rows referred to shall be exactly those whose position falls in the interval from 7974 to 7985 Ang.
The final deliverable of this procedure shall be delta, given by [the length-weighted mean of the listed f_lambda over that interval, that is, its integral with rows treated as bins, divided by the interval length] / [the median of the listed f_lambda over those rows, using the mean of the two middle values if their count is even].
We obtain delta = 1.00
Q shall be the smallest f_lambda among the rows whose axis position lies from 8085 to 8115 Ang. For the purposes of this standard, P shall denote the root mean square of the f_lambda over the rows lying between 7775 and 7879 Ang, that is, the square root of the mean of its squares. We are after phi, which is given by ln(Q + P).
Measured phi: 4.04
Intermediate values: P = 25.5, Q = 31.26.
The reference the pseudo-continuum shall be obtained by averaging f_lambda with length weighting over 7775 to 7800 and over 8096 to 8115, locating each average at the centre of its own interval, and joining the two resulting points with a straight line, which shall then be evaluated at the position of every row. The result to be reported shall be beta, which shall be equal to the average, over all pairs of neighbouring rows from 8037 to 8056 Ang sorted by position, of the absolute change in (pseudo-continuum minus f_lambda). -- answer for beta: 0.8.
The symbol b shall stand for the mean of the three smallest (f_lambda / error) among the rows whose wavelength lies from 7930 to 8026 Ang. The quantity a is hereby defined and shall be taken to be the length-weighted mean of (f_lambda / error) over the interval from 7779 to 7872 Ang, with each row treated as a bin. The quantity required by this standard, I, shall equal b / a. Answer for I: 0.96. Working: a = 112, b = 107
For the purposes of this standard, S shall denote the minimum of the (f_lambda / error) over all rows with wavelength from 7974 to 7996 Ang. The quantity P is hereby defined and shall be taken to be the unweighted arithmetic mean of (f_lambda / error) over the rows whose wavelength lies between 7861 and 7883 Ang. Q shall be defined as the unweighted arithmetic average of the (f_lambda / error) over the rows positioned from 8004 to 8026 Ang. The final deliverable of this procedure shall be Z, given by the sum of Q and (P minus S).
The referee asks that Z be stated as 152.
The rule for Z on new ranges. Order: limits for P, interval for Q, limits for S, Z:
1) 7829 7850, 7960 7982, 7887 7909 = 129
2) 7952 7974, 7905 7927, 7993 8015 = 138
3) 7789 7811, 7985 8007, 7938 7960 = 115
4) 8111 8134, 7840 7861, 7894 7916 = 164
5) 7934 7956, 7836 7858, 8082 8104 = 97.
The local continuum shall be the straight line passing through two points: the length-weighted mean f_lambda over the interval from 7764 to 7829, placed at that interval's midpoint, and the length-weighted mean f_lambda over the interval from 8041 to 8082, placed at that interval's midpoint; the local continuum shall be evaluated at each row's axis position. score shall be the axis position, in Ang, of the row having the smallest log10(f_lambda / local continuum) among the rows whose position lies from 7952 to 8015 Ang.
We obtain 7998.28 Ang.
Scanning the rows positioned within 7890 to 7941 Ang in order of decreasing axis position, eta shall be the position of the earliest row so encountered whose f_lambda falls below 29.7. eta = 7939.56 Ang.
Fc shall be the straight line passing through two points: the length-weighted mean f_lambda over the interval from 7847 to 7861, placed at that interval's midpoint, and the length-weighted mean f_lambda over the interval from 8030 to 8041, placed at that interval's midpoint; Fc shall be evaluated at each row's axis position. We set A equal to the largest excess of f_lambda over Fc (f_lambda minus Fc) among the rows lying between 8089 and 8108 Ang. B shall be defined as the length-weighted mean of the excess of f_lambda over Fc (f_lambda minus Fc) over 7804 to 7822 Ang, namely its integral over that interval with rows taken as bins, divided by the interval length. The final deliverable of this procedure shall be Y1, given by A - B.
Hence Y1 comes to -1.1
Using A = -0.6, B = 0.59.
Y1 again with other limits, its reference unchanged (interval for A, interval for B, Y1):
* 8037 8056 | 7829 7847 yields 1.9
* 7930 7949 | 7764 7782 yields -0.6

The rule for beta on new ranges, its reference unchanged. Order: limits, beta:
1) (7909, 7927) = 0.3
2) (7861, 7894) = 0.3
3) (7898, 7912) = 0.6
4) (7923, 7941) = 0.5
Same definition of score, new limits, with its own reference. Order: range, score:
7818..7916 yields 7830.62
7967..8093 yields 7998.28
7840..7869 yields 7845.06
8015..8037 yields 8024.10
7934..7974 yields 7946.87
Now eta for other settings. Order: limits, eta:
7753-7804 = 7801.83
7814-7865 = 7863.15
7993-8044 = 8009.33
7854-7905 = 7903.08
